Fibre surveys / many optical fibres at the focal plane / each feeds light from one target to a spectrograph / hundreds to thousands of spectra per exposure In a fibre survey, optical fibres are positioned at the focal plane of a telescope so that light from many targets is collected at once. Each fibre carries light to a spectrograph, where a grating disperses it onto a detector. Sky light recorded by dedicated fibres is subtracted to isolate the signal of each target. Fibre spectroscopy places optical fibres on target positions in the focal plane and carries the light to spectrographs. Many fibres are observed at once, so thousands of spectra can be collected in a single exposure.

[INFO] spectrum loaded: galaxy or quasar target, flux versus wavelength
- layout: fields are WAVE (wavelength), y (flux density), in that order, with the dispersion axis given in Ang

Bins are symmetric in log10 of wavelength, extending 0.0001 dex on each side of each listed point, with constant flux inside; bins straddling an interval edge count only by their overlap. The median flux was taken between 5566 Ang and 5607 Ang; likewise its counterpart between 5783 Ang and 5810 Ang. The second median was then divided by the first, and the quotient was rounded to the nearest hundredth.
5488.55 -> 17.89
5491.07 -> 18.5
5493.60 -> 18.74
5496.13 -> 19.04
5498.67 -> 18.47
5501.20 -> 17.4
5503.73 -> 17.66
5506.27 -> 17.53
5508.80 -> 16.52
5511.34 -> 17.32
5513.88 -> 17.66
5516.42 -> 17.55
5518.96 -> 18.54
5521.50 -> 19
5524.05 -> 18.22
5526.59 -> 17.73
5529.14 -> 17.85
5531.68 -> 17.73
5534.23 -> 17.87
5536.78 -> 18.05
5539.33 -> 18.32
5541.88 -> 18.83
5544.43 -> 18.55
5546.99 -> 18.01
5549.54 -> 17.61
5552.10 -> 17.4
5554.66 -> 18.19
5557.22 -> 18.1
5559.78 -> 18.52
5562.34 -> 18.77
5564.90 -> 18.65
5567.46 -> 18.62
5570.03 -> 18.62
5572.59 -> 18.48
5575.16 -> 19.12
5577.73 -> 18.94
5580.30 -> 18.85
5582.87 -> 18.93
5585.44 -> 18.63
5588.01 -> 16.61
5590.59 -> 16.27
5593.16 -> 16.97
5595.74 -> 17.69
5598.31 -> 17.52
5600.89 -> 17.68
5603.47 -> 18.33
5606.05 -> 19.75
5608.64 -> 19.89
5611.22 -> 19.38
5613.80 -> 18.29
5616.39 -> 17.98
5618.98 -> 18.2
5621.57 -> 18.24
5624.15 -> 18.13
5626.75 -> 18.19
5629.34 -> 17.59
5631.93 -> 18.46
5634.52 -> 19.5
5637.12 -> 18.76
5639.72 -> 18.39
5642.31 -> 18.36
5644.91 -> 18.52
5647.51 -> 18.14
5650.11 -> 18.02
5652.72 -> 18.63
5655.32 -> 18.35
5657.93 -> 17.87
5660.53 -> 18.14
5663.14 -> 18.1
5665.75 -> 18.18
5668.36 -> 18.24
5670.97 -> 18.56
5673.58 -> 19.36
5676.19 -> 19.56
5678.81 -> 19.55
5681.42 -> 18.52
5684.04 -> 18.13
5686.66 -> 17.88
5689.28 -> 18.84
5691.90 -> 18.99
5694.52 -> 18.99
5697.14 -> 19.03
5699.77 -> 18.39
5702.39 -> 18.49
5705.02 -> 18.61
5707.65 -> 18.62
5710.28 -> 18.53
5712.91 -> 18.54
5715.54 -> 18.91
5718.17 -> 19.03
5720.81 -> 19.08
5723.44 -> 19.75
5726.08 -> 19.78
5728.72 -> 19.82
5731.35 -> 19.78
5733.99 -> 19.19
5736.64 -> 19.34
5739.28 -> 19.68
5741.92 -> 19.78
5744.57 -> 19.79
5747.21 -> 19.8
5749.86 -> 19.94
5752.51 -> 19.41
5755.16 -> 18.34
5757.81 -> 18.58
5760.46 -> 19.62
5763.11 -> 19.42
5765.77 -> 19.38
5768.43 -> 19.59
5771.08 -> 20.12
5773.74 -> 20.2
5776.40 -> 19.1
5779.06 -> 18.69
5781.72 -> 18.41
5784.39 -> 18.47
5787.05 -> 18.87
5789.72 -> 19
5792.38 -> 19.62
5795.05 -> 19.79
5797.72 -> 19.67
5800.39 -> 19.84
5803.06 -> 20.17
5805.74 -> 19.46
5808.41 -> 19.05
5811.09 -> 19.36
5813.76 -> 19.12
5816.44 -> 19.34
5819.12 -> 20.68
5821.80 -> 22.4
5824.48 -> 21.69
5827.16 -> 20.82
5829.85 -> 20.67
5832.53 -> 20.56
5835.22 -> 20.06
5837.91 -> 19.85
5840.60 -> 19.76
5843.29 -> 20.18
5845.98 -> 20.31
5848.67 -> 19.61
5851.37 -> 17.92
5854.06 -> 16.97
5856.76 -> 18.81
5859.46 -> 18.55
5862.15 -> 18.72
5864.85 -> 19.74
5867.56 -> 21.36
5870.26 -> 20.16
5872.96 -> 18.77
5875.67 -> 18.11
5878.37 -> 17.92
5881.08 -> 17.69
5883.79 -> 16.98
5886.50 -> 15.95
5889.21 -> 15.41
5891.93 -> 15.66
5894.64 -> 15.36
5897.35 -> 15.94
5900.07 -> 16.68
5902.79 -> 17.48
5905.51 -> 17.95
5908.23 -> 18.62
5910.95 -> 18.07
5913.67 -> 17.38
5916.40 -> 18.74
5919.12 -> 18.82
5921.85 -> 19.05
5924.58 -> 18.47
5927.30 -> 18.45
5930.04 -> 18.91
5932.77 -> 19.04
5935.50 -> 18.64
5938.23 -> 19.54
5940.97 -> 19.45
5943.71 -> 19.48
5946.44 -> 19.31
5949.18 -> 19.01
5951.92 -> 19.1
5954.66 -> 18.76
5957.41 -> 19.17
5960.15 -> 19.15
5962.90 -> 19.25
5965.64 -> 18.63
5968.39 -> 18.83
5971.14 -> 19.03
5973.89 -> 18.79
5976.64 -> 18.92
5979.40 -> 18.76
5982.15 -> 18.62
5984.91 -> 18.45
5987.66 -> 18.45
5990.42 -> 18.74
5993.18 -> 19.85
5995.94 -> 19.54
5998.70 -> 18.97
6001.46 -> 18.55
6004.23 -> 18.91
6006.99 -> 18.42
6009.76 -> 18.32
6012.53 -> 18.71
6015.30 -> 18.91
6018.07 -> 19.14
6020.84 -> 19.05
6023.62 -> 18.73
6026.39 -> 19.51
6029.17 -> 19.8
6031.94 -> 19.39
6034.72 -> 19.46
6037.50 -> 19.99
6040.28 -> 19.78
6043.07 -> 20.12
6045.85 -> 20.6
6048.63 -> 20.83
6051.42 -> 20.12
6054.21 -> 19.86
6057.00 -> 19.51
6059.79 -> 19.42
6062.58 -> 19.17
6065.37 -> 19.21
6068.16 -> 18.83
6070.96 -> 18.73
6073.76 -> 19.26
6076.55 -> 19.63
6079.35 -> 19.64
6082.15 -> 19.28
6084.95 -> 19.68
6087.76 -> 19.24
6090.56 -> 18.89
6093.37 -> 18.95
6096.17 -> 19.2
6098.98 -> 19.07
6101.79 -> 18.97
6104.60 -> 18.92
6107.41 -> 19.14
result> 1.05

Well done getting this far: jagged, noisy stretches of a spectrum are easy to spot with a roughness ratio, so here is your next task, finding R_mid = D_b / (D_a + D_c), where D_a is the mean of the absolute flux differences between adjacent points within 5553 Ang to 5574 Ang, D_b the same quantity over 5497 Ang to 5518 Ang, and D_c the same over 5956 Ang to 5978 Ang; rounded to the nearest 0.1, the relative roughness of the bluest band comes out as 1.5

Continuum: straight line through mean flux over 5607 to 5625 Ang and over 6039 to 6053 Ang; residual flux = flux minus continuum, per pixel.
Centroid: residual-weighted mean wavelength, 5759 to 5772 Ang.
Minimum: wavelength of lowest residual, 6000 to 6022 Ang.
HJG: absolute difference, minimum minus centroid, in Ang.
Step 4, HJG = 242.7 Ang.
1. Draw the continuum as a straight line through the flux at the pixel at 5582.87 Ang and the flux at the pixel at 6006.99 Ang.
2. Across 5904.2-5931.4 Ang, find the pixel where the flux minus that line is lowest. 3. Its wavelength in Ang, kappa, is 5913.67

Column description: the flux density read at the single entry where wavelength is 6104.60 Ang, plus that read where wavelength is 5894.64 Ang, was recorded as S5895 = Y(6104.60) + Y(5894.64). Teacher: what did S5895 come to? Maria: 34.3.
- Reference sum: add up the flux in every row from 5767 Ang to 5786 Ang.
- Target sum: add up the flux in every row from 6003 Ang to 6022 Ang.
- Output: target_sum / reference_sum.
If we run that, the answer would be 0.98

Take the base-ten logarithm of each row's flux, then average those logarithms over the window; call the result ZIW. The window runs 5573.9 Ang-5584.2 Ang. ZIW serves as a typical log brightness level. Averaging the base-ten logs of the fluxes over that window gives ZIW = 1.28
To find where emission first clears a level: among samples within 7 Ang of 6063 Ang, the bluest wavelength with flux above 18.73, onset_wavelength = 6057.00 Ang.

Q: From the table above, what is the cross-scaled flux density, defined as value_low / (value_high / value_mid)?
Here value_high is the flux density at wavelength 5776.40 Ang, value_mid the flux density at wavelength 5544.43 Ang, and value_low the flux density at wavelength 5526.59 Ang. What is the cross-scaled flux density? 17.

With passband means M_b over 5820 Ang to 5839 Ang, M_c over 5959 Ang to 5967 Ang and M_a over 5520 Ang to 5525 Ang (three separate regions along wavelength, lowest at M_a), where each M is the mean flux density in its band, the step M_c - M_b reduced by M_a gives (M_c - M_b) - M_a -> -20.5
